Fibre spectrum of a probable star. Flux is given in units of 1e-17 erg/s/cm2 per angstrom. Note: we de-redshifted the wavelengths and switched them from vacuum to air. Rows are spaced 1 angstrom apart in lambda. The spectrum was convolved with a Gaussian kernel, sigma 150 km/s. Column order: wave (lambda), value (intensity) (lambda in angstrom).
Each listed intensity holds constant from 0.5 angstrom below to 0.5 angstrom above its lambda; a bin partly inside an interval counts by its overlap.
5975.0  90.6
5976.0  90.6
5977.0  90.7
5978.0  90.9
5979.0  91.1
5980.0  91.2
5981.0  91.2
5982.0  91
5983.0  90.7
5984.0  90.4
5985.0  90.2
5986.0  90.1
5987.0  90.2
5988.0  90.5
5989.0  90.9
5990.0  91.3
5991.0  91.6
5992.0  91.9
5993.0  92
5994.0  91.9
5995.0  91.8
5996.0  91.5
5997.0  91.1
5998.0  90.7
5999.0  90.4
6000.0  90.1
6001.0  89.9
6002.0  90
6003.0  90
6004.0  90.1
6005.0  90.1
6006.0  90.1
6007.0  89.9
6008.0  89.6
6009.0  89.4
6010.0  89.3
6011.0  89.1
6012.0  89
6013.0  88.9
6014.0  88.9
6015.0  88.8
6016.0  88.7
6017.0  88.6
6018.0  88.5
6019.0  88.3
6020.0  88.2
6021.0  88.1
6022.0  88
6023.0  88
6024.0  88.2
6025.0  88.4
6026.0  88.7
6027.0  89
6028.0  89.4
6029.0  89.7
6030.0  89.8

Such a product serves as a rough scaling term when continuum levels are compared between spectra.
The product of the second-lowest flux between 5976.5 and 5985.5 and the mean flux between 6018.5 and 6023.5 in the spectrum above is 7966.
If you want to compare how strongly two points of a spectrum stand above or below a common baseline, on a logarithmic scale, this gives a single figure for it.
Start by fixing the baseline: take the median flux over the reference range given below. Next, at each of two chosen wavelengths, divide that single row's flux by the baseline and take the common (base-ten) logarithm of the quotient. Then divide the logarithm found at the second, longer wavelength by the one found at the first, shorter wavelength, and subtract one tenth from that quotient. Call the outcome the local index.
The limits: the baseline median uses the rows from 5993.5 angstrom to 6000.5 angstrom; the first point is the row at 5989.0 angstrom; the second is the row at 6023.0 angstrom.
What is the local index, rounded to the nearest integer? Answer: 16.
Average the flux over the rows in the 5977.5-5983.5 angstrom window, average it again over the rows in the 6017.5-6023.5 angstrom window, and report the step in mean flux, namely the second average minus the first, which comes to -2.8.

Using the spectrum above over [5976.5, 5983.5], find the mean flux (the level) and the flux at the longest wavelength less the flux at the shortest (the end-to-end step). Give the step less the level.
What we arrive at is -91.0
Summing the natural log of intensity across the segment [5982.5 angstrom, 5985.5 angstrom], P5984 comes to 13.5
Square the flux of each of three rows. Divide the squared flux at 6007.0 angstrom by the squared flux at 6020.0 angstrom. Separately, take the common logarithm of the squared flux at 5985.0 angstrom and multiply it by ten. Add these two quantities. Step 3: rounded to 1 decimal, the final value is 40.1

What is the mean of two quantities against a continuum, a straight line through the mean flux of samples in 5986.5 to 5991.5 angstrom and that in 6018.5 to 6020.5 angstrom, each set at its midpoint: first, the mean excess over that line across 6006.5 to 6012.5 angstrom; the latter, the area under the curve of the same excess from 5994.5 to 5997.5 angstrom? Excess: 1.9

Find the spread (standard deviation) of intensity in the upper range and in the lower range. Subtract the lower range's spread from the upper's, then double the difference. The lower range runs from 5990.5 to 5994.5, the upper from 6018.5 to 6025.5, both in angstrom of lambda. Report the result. 0.0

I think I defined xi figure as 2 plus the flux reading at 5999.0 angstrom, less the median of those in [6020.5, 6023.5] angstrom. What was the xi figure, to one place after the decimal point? 4.4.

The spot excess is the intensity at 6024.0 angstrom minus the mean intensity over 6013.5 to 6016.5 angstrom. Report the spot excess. -0.6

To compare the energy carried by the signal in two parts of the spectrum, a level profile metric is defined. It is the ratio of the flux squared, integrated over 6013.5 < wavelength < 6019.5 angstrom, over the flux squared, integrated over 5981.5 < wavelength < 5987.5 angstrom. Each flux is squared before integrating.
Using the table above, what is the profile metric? 0.96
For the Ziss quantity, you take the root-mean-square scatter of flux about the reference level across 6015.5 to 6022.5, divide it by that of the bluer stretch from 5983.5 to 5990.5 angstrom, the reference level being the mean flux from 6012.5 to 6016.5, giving 0.31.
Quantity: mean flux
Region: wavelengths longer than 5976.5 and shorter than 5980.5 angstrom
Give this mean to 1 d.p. 91.0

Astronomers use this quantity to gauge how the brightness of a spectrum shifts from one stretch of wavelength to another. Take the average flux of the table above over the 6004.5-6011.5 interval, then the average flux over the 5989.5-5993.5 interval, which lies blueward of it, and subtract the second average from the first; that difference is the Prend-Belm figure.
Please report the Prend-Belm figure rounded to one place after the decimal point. -2.1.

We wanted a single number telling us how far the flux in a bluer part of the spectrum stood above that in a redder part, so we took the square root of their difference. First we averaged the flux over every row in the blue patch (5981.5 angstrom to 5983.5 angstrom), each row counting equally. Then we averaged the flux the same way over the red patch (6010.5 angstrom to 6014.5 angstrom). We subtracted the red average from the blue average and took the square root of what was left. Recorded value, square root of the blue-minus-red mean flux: 1.4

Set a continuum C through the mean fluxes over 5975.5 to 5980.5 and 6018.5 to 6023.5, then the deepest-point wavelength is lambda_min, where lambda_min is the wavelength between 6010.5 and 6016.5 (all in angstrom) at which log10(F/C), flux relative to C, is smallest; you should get 6016.0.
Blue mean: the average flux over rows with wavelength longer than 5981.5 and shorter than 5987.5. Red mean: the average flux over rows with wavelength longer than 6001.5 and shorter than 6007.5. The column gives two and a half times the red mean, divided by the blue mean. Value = 2.49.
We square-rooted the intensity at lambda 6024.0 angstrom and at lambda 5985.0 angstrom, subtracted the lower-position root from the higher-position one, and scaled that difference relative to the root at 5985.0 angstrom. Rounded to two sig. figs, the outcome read -0.011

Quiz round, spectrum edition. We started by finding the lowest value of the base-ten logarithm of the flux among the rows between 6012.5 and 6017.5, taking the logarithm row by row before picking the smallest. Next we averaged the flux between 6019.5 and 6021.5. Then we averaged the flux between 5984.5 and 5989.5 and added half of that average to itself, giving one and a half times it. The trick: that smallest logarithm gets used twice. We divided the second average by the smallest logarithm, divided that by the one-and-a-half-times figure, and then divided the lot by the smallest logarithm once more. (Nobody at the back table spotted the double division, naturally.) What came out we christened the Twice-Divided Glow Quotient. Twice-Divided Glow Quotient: 0.171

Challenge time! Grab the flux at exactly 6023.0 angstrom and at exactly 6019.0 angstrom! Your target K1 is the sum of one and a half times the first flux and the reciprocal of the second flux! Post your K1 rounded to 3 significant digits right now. 132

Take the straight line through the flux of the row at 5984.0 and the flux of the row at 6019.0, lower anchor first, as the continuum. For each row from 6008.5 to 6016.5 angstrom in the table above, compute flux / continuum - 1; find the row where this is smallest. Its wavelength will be 6016.0 angstrom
